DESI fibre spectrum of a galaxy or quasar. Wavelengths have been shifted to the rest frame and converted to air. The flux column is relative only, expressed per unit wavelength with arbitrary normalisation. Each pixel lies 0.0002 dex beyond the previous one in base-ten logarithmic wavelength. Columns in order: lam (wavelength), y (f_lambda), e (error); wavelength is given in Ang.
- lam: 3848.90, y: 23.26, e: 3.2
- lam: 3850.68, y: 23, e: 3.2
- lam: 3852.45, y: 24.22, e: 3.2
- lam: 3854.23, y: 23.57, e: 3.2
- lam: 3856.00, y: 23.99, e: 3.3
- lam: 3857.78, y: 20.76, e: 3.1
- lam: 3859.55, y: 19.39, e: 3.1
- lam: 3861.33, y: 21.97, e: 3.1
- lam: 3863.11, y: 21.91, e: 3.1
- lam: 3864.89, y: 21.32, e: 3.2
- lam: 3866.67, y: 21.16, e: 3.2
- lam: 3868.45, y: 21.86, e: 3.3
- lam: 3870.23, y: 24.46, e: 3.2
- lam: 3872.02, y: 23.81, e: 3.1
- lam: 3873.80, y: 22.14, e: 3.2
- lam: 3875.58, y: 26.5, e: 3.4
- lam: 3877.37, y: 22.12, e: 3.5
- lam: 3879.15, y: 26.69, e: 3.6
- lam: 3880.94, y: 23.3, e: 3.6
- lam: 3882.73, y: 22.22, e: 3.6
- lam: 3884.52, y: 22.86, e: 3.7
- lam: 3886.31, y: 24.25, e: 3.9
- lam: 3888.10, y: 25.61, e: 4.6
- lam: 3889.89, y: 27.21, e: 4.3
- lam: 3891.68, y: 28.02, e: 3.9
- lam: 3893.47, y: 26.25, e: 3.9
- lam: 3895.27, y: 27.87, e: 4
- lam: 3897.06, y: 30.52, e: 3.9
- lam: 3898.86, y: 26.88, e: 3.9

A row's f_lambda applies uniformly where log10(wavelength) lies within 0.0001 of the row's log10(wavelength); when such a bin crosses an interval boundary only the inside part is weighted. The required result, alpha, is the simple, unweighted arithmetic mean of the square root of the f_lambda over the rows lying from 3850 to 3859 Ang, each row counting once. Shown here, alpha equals 4.81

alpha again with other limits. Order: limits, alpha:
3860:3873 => 4.73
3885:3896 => 5.15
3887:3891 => 5.14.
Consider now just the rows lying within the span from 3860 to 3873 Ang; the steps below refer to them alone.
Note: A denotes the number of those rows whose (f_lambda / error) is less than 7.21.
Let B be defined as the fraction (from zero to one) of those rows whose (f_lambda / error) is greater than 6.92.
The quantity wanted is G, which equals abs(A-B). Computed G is 4.4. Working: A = 5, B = 0.6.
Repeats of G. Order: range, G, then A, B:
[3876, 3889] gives 5.9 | 6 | 0.1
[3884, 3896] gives 6.7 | 7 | 0.3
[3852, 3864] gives 3.3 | 4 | 0.7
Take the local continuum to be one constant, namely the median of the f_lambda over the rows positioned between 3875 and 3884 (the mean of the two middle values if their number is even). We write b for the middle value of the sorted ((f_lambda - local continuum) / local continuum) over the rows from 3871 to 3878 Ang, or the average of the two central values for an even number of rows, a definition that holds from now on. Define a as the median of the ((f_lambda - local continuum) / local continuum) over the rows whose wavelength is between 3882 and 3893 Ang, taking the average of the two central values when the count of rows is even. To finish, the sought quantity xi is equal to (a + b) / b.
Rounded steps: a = 0.07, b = -0.01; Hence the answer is -4.0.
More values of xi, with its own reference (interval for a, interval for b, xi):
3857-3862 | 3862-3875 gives 2.8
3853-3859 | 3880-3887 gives -0.2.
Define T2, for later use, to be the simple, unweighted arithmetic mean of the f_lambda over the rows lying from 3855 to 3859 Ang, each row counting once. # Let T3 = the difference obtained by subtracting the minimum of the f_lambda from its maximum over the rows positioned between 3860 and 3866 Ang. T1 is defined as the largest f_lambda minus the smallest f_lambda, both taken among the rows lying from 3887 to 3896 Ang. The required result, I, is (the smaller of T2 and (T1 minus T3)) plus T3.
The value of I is 2.4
